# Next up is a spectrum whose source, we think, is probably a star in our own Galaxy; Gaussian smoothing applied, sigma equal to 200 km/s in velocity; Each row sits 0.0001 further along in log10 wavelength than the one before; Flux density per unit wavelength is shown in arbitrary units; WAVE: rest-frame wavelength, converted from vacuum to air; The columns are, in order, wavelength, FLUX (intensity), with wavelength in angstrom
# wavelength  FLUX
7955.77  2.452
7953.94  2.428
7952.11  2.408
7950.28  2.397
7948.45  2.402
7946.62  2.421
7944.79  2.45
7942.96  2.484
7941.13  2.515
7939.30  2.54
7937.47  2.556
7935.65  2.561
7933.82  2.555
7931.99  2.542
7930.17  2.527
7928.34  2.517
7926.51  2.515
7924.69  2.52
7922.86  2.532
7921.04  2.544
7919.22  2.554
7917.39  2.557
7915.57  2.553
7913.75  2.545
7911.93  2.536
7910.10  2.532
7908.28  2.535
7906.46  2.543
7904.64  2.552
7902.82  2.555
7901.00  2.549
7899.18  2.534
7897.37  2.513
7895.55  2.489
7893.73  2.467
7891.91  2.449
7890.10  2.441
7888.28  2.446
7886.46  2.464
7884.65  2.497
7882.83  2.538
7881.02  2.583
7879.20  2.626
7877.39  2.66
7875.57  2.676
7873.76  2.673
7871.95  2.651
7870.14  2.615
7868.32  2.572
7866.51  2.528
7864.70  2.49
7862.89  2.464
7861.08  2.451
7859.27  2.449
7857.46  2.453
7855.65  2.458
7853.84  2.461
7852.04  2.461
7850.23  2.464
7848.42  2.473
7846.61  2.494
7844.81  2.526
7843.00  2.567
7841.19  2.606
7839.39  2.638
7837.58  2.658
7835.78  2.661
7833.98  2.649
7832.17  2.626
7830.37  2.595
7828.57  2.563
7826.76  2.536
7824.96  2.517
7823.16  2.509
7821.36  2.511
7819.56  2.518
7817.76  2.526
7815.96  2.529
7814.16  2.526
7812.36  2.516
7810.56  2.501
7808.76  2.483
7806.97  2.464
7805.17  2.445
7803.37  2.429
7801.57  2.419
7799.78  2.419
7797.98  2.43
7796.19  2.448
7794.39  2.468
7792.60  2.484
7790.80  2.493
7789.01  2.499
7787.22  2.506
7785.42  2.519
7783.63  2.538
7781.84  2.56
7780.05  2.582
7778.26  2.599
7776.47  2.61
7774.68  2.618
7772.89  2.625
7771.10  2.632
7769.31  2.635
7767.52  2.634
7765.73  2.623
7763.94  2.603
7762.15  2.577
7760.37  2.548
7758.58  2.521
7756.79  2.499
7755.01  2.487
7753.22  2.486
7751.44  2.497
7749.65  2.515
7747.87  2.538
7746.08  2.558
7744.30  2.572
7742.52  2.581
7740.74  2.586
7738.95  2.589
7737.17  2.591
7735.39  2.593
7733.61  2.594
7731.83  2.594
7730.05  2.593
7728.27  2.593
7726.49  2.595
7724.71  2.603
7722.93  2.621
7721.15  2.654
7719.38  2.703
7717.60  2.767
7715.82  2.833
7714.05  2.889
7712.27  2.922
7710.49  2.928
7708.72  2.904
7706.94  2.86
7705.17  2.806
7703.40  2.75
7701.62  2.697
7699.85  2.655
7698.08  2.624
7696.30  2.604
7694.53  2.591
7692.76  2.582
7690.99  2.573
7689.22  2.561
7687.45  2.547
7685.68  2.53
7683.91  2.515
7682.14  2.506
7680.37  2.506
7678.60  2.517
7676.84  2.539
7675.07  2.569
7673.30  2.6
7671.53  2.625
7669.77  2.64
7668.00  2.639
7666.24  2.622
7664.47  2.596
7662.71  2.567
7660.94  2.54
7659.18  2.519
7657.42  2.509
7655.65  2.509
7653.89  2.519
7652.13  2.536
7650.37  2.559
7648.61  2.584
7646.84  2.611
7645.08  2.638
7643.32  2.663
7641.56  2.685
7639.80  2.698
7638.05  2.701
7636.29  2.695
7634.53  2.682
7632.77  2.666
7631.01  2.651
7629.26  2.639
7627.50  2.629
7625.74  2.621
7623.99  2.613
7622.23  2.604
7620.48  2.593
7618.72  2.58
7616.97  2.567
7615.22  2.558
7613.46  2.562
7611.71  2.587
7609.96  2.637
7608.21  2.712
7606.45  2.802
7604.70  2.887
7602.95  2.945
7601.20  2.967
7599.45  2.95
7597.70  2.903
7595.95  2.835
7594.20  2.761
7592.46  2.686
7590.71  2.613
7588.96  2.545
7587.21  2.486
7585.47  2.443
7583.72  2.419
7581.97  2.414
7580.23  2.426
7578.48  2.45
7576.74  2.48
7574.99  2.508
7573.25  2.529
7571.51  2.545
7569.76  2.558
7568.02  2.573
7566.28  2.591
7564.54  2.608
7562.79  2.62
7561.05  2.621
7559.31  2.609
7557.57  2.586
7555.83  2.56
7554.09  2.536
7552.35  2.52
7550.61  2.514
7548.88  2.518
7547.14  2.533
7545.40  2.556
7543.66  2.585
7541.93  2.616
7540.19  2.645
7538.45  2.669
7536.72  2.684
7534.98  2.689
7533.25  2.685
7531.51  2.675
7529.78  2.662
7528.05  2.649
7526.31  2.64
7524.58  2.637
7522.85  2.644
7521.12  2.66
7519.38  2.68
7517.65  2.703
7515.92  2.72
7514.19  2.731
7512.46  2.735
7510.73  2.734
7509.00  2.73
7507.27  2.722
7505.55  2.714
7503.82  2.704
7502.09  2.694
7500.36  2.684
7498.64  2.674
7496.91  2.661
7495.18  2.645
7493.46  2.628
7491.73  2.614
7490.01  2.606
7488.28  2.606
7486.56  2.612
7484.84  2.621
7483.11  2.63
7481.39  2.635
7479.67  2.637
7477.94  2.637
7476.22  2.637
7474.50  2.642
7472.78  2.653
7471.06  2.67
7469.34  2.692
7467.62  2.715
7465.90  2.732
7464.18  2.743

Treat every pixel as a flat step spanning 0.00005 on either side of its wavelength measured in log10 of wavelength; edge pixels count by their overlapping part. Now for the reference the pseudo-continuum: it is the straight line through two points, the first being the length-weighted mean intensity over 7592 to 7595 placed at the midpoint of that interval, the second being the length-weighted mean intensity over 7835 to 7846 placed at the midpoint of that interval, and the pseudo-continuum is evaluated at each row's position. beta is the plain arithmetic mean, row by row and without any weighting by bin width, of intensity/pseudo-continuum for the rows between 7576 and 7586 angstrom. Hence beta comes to 0.89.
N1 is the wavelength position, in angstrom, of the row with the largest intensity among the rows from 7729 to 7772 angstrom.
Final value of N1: 7769.31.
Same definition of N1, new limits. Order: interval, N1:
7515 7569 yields 7515.92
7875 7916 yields 7875.57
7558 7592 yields 7561.05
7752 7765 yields 7763.94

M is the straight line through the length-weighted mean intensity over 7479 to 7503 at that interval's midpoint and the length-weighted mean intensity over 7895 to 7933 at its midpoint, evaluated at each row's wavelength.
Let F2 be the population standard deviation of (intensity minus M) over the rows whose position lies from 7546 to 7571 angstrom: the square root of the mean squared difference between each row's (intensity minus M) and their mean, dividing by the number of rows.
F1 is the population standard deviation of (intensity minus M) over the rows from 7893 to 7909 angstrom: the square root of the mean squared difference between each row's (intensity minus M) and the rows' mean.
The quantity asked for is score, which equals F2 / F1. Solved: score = 1.3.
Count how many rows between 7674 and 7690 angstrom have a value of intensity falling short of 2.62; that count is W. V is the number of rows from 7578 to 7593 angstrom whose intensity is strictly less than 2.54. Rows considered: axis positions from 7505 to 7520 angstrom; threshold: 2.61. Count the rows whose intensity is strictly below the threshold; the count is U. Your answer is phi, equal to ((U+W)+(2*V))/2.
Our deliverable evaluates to 10.5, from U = 0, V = 6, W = 9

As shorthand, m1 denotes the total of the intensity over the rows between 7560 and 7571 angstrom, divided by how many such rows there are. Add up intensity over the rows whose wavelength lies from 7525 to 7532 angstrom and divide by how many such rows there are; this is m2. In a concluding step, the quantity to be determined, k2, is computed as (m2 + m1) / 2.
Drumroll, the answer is 2.63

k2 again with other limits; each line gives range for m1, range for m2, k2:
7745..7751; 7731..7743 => 2.56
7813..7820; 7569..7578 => 2.52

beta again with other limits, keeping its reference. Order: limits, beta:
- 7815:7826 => 0.96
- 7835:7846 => 1.00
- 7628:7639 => 0.98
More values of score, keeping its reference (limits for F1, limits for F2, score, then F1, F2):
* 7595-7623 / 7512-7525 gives 0.2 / 0.155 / 0.036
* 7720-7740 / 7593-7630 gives 8.1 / 0.018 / 0.141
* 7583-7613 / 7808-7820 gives 0.1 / 0.179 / 0.016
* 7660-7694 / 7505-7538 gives 0.8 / 0.042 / 0.032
